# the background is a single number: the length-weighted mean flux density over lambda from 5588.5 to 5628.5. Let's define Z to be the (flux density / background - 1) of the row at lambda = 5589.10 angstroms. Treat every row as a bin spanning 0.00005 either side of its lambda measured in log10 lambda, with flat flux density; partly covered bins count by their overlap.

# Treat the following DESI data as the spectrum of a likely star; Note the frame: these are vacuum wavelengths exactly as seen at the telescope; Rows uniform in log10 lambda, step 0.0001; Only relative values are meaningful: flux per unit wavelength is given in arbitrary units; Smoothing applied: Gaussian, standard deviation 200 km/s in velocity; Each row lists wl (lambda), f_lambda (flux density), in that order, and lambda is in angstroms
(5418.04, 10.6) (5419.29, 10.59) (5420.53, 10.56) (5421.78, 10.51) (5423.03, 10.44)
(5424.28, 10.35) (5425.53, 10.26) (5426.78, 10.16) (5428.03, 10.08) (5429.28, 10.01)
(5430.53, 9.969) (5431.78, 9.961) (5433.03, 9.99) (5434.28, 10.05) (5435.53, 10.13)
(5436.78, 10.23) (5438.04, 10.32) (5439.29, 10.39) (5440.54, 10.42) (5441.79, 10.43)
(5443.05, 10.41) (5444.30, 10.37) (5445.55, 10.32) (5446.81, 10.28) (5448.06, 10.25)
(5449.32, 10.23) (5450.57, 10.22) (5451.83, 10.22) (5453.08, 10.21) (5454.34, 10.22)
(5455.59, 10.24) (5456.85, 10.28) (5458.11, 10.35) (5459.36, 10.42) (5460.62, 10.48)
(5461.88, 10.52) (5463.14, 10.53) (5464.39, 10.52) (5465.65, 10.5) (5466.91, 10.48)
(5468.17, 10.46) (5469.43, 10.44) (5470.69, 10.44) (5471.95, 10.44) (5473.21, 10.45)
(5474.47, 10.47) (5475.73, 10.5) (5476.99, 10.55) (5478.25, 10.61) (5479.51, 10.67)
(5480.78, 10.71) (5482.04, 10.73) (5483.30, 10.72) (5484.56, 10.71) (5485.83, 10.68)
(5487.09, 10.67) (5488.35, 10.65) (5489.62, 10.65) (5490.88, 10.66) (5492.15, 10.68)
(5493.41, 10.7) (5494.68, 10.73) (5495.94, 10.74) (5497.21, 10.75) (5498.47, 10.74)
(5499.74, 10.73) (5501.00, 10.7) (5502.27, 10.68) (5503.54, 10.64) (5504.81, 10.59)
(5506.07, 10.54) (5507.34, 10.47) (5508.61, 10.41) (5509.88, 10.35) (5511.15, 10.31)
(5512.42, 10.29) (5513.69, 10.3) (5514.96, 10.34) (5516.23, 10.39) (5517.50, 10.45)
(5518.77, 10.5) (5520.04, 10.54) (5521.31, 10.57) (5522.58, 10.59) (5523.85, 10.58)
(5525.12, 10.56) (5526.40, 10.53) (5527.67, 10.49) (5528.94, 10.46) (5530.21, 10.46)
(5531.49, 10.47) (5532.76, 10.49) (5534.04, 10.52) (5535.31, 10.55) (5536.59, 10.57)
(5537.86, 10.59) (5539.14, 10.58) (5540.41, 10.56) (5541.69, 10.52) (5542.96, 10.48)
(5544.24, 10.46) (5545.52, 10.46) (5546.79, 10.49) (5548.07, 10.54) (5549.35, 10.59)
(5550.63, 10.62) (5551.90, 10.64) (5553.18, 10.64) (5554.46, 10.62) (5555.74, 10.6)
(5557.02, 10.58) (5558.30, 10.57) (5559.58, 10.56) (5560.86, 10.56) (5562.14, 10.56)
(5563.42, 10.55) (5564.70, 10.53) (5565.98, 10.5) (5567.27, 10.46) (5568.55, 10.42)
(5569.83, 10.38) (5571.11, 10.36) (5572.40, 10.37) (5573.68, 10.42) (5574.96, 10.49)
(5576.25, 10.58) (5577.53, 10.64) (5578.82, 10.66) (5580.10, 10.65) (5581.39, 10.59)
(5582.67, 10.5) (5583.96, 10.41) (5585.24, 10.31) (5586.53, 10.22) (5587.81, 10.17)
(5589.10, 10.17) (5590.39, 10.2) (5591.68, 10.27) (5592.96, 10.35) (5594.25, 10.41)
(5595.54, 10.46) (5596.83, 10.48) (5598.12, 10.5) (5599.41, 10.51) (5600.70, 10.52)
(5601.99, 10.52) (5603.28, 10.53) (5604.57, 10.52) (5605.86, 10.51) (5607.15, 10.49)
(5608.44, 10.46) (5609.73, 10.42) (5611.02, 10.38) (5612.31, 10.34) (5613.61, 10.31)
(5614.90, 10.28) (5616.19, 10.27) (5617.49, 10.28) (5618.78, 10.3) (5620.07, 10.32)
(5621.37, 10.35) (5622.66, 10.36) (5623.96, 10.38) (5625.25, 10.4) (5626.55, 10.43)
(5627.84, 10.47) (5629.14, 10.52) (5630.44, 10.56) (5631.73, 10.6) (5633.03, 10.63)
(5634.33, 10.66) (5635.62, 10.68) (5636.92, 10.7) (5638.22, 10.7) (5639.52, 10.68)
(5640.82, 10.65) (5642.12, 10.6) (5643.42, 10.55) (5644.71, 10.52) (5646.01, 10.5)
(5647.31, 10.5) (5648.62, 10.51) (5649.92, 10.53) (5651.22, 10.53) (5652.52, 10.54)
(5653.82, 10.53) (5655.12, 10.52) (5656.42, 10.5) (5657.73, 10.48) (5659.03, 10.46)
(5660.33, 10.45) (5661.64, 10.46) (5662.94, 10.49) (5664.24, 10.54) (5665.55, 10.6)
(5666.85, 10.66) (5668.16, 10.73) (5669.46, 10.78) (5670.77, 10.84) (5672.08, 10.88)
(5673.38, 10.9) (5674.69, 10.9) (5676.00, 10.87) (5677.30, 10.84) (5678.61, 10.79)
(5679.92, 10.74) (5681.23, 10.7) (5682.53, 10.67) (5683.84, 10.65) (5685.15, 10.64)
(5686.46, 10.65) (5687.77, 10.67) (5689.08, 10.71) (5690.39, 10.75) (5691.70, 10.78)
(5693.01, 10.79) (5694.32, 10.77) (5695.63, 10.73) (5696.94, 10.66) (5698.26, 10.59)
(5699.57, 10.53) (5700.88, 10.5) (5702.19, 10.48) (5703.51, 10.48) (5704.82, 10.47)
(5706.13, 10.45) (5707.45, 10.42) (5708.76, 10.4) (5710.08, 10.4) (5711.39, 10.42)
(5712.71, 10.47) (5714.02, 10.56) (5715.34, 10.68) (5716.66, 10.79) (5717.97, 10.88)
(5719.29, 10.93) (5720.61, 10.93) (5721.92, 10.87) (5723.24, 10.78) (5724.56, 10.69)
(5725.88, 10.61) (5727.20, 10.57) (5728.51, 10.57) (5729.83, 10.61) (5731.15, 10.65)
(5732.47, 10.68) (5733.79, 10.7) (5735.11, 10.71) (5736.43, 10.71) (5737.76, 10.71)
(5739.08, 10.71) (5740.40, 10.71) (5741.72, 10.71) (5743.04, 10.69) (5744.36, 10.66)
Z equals -0.02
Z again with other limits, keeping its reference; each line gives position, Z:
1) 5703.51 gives 0.01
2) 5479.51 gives 0.03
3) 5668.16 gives 0.03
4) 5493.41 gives 0.03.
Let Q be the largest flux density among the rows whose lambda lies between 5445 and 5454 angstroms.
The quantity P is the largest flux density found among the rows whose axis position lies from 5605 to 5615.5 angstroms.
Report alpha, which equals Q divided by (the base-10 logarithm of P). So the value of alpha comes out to 10.1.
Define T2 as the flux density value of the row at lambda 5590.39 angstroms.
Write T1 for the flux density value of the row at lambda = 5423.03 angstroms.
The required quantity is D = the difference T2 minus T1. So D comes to -0.24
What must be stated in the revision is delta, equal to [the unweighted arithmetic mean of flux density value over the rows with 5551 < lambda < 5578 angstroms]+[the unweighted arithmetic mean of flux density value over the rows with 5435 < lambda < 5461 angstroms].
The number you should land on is 20.8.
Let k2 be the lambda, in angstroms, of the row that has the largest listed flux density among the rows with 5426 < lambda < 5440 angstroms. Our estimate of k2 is 5439.29 angstroms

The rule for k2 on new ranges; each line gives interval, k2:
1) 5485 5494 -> 5493.41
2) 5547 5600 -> 5578.82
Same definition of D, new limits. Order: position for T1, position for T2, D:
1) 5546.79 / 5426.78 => -0.33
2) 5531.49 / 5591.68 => -0.20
